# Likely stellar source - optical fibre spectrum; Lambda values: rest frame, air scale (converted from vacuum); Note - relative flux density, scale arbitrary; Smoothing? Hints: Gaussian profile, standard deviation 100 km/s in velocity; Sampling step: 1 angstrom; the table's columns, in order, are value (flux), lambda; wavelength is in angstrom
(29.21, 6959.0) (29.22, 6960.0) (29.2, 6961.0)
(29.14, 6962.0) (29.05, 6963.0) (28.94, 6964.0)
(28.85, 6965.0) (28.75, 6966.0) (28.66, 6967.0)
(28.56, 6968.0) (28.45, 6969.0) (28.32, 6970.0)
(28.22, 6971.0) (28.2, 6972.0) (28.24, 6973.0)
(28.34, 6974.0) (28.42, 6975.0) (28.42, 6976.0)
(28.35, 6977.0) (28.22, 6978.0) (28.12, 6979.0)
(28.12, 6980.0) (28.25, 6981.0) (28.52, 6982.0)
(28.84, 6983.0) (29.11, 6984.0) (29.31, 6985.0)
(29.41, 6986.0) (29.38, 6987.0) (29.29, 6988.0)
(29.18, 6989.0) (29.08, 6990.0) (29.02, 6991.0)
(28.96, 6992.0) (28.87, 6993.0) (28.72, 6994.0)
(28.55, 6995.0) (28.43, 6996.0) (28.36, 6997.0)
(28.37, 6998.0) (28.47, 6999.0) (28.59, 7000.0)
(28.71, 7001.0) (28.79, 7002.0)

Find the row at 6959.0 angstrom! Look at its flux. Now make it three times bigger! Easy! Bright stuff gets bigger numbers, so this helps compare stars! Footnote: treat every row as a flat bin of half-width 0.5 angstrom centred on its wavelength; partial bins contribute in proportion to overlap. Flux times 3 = 87.6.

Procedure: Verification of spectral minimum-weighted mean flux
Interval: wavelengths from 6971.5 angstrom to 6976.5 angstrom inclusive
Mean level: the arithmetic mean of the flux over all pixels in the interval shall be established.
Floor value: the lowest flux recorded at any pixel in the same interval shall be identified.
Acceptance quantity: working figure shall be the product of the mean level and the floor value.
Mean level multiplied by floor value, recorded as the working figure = 799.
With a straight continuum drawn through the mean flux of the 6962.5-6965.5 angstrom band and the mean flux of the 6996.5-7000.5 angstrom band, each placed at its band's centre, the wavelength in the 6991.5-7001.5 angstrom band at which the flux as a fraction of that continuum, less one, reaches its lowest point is 6997.0 angstrom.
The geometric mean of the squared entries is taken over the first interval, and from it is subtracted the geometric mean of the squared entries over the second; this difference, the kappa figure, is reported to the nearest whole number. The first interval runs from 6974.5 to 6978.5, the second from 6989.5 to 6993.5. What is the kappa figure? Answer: -36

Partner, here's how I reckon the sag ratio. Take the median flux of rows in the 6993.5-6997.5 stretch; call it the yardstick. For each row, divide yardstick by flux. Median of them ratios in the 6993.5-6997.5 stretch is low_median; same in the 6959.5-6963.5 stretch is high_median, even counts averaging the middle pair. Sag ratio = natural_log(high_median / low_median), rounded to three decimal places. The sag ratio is -0.024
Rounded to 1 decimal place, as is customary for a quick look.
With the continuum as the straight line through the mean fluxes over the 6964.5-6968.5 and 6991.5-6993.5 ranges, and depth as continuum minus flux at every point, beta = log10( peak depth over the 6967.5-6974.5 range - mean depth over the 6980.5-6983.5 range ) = -0.6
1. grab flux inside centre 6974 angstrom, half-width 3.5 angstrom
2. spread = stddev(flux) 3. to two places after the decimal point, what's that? 0.09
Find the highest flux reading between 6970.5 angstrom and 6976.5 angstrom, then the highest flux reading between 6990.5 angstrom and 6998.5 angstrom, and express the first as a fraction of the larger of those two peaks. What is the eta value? 0.98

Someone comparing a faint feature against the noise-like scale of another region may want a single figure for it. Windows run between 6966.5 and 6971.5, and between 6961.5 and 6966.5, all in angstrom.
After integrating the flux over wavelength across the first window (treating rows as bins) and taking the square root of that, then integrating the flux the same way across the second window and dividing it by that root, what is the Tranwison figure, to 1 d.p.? 12.1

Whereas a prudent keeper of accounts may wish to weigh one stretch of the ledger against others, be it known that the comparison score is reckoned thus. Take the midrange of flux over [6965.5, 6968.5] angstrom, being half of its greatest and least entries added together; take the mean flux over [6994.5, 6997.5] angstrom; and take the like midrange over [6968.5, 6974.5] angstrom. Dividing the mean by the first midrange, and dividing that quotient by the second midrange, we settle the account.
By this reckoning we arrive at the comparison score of 0.0350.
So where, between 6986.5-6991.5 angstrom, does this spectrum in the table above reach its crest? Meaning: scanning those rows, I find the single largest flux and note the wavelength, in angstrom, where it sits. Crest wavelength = 6987.0 angstrom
